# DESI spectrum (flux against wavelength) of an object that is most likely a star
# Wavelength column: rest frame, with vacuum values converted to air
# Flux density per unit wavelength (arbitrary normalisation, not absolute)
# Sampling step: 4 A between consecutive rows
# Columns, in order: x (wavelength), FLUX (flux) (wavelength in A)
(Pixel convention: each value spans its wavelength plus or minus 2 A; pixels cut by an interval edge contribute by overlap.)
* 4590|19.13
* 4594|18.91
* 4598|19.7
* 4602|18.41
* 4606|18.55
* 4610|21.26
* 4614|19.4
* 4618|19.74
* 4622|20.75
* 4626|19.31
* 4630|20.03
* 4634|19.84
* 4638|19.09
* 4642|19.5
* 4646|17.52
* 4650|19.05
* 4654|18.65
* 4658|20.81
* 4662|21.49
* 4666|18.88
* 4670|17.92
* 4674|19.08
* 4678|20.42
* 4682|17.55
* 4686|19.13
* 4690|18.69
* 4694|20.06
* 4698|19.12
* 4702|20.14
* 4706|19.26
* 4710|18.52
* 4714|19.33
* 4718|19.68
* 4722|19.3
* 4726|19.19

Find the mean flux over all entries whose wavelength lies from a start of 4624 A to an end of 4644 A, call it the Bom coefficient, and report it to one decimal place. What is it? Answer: 19.6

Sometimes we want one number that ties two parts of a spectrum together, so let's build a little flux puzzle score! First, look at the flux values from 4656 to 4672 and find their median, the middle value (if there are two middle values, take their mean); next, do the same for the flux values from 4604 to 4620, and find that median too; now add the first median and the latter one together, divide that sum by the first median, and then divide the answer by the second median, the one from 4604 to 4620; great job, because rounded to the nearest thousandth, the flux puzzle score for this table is 0.101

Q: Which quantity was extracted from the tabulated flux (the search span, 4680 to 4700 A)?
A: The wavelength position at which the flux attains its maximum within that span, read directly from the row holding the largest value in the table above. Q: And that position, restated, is 4694 A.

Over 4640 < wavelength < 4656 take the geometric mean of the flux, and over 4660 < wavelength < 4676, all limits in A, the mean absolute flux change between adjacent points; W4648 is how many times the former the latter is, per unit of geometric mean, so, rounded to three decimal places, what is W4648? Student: 0.084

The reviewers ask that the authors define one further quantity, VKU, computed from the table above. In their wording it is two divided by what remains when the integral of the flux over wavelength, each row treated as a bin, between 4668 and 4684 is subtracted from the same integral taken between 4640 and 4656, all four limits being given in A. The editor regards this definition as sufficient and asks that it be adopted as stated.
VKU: -2.00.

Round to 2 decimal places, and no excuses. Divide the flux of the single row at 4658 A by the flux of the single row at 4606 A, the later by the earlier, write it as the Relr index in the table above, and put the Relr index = 1.12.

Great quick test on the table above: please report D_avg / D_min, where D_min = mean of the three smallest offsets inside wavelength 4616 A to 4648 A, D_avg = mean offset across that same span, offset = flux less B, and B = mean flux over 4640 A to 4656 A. -20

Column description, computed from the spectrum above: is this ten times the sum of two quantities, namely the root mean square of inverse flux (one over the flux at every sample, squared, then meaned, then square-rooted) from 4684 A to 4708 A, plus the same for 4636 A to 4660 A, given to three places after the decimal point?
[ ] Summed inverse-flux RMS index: 1.042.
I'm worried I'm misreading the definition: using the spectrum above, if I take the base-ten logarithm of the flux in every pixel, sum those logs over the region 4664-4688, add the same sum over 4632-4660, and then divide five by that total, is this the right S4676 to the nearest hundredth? 0.30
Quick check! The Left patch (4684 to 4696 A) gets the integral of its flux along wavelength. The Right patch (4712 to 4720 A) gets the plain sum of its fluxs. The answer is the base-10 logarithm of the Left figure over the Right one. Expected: 0.77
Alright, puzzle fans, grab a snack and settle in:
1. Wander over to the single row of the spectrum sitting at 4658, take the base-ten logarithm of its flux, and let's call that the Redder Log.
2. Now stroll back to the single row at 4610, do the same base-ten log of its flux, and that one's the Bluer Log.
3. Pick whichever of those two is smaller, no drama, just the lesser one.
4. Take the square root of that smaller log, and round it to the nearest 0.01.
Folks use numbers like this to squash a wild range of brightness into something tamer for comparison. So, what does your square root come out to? 1.15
